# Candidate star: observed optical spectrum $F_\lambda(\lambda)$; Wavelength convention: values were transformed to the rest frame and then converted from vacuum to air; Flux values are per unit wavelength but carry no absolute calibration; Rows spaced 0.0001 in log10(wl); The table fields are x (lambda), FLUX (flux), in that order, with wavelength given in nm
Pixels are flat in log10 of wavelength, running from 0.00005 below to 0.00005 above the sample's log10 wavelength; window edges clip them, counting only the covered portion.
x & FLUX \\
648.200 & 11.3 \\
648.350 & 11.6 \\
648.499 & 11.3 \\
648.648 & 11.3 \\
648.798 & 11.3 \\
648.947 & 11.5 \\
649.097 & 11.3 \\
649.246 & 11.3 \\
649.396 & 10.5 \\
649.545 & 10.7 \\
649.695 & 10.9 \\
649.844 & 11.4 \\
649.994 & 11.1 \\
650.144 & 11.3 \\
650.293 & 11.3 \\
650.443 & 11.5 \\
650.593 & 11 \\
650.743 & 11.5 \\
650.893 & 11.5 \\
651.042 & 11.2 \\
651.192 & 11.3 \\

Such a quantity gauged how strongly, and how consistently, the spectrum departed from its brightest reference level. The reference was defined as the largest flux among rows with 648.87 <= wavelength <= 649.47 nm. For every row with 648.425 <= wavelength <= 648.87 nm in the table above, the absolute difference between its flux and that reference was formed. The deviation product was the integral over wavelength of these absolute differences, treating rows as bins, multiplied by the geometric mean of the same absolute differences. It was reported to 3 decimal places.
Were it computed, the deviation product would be 0.018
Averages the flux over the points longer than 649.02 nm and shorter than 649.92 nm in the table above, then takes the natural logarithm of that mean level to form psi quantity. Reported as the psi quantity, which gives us 2.40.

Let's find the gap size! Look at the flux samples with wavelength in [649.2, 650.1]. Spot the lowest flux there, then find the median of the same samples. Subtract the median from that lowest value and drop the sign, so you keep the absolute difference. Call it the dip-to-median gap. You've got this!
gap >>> 0.50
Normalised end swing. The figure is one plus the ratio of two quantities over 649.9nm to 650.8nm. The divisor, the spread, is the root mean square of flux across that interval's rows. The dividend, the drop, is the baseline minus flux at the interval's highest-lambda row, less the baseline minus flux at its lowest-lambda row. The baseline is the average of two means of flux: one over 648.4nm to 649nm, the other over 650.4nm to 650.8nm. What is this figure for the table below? 0.96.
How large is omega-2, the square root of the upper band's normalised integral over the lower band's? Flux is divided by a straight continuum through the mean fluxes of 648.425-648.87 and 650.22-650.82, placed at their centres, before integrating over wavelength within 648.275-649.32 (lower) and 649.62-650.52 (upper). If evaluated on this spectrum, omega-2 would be 0.92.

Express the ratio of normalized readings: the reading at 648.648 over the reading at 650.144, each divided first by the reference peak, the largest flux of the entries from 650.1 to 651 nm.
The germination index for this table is 1.00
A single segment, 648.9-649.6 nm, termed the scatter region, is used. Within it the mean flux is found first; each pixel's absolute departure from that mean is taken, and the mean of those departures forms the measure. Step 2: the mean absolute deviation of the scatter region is 0.37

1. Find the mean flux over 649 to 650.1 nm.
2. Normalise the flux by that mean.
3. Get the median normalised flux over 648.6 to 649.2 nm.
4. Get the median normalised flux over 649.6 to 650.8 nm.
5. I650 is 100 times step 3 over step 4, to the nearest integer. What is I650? 100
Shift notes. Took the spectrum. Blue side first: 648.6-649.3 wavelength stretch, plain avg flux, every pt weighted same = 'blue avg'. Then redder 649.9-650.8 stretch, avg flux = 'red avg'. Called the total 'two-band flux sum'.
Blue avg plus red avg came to 22.6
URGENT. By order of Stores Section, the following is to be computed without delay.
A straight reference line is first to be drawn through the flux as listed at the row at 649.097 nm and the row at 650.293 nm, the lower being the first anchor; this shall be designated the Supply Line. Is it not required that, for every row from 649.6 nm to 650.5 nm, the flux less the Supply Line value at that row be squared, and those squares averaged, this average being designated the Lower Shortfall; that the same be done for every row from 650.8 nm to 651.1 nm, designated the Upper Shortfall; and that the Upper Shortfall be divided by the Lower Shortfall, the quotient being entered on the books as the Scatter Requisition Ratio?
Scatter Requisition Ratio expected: 0.6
